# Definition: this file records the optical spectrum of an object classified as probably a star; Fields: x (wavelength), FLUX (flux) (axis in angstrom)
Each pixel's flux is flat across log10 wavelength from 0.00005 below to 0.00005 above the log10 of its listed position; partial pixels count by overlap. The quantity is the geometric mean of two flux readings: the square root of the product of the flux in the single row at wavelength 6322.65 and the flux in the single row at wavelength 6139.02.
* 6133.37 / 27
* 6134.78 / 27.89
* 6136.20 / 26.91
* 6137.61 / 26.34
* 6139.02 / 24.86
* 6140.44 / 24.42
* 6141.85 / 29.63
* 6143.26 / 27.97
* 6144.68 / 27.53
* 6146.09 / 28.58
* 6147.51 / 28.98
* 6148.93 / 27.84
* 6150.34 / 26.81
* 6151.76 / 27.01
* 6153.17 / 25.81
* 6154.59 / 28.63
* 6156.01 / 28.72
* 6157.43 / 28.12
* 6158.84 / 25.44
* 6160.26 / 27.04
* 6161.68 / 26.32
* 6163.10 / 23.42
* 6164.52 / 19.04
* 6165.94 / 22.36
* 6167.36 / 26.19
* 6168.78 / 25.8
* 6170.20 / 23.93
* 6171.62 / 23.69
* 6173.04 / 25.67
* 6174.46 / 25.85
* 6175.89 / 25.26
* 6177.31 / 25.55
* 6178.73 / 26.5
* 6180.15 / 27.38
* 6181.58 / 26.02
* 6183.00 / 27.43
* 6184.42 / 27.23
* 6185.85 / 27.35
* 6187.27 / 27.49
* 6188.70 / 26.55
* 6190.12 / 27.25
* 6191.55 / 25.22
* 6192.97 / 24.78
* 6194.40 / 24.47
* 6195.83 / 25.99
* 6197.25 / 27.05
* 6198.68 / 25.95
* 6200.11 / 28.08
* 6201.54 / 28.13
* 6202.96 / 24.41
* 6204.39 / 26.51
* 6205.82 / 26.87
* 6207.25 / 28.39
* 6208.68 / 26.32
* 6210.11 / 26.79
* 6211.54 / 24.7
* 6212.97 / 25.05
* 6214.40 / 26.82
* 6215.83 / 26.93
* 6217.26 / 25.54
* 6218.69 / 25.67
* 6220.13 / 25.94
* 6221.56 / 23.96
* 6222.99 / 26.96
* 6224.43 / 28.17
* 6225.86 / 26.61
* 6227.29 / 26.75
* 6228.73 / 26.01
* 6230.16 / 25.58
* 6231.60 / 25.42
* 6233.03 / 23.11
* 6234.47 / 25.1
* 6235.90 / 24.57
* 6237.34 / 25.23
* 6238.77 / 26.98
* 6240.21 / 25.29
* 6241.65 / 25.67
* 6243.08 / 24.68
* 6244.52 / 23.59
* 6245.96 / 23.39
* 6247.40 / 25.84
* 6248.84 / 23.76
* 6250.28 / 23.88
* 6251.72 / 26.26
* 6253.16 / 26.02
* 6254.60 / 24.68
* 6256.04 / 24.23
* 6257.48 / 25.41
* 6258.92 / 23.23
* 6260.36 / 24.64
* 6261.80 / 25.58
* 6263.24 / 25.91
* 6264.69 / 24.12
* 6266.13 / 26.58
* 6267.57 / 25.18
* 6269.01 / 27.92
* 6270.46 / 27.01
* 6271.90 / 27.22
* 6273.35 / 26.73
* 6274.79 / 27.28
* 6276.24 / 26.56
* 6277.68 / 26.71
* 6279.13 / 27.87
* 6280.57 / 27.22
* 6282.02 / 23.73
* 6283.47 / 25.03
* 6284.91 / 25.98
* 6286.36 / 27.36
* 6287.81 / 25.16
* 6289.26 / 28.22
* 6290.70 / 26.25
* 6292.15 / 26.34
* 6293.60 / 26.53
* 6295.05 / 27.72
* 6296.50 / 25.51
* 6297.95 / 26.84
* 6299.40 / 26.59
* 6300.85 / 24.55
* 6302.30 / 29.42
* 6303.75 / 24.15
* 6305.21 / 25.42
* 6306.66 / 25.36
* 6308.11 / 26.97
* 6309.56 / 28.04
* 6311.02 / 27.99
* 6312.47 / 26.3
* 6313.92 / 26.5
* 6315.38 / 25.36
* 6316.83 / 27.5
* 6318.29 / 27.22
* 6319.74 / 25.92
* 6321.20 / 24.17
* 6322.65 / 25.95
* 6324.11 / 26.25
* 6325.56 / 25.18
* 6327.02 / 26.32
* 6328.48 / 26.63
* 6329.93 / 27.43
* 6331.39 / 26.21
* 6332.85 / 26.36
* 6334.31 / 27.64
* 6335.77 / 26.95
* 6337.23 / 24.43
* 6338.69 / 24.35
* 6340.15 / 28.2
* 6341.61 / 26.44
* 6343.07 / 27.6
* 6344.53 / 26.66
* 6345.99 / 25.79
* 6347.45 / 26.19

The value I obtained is 25.4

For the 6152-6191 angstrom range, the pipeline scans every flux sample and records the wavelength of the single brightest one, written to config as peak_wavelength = 6156.01 angstrom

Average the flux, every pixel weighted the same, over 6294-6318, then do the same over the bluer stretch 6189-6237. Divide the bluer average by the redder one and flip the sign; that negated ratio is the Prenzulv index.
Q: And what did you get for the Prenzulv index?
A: -0.982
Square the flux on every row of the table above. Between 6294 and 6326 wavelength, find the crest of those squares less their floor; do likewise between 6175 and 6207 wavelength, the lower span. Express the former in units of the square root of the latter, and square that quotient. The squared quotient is 408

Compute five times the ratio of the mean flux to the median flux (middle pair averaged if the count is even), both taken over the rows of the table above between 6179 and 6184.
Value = 4.92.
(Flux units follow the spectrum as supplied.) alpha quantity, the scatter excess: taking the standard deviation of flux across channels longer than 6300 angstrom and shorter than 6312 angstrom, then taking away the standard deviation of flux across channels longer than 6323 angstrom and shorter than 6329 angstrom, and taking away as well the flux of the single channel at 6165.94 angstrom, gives -21.1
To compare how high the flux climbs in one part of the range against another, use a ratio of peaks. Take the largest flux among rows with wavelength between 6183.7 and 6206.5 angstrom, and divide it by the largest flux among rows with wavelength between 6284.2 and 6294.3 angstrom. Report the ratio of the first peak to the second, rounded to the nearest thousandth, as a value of 0.997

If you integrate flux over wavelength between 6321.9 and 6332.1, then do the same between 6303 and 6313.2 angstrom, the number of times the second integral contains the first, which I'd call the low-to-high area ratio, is 1.00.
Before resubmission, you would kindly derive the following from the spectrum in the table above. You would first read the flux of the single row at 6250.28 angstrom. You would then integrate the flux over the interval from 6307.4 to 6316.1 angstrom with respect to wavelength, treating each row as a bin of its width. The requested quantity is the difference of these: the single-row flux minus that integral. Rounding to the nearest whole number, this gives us -210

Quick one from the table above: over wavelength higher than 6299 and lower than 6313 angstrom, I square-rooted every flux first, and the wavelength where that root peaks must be 6302.30 angstrom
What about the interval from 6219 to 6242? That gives 6224.43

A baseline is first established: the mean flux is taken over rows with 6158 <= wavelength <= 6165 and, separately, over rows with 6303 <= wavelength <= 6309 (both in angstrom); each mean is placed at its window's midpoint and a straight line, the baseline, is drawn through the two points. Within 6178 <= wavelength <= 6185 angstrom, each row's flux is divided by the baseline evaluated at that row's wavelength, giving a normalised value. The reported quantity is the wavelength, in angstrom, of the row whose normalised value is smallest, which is 6181.58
